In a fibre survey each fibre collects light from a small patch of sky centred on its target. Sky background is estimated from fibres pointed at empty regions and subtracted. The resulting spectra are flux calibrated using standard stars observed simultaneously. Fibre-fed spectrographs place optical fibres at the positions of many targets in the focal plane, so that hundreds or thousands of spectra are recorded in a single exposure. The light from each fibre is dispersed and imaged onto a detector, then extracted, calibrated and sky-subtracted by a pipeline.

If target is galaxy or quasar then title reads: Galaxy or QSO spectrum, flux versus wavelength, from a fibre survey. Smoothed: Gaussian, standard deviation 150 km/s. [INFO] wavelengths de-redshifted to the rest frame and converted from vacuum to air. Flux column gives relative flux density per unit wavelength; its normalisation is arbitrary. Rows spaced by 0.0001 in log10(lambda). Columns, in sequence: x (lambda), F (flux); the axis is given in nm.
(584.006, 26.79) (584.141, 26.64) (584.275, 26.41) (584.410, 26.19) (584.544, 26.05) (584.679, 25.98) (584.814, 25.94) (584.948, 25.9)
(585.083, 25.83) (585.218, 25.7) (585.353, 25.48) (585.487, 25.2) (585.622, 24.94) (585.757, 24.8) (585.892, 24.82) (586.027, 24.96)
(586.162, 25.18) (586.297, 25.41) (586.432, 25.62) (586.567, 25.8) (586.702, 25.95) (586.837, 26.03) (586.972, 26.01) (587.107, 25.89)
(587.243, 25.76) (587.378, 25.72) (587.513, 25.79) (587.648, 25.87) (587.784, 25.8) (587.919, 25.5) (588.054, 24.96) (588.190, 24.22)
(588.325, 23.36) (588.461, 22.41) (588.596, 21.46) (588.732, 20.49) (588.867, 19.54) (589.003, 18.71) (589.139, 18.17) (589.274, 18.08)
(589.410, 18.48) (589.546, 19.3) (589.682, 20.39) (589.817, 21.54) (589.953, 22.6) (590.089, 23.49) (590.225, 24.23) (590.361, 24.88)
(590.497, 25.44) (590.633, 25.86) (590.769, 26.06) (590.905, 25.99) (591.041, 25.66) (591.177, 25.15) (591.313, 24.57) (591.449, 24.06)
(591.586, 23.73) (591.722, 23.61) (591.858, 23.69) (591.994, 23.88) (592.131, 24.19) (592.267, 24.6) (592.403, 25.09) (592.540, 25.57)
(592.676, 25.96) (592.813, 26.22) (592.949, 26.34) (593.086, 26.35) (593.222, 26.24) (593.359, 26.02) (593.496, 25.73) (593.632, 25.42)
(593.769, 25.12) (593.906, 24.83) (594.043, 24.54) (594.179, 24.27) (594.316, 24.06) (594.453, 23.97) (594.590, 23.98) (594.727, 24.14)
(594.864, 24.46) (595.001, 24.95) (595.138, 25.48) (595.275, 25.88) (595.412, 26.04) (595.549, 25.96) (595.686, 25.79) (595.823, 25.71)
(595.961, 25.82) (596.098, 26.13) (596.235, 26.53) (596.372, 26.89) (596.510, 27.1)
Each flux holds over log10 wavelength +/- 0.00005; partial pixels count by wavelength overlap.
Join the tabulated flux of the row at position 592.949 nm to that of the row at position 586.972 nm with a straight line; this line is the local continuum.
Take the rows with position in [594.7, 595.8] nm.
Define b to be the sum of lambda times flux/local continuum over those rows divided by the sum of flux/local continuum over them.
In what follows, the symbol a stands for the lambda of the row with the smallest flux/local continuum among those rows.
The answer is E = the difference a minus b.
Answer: -0.49 nm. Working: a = 594.727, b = 595.21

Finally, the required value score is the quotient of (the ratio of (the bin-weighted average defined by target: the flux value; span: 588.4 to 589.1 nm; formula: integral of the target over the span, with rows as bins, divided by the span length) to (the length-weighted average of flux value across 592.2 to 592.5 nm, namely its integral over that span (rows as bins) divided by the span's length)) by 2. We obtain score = 0.41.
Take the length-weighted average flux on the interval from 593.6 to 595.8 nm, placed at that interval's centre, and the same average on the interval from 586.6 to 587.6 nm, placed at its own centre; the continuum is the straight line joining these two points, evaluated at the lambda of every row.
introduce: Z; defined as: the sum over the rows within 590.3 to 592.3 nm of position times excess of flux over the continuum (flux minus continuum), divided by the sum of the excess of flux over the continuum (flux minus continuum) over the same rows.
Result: 591.86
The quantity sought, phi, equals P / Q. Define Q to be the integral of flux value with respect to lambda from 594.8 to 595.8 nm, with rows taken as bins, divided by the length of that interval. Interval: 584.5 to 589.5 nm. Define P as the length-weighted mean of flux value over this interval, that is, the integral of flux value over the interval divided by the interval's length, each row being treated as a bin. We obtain 0.95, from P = 24.2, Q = 25.5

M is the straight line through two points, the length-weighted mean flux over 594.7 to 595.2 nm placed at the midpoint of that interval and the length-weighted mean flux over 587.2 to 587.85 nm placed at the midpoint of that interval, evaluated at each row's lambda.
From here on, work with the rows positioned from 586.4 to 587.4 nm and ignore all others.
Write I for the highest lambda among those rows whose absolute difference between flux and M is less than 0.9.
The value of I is 587.378 nm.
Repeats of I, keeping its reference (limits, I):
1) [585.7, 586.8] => 586.702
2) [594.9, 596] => 595.138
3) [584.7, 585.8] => 585.487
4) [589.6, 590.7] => 590.633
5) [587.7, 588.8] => 588.054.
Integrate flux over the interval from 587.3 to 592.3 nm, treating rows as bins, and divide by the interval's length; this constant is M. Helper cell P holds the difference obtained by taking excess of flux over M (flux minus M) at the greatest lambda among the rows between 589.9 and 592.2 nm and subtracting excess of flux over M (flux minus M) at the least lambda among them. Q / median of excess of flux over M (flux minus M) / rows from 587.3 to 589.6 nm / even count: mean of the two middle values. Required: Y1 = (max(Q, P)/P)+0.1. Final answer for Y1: 1.1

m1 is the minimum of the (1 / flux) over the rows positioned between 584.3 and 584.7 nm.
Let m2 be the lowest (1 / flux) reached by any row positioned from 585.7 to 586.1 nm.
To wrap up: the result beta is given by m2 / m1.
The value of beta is 1.05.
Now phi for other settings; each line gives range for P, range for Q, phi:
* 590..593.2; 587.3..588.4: 0.99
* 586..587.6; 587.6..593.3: 1.09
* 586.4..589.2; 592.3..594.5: 0.94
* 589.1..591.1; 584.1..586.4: 0.89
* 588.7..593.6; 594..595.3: 0.96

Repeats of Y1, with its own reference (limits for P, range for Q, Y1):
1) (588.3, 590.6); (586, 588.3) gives 1.3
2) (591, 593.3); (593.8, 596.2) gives 3.0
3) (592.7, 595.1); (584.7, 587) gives -1.7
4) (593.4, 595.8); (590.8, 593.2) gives 30.2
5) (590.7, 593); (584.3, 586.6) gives 8.4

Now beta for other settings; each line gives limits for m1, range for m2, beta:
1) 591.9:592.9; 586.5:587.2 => 1.01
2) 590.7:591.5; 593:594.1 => 0.99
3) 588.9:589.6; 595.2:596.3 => 0.73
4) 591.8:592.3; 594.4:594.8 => 1.02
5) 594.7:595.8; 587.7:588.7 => 1.01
